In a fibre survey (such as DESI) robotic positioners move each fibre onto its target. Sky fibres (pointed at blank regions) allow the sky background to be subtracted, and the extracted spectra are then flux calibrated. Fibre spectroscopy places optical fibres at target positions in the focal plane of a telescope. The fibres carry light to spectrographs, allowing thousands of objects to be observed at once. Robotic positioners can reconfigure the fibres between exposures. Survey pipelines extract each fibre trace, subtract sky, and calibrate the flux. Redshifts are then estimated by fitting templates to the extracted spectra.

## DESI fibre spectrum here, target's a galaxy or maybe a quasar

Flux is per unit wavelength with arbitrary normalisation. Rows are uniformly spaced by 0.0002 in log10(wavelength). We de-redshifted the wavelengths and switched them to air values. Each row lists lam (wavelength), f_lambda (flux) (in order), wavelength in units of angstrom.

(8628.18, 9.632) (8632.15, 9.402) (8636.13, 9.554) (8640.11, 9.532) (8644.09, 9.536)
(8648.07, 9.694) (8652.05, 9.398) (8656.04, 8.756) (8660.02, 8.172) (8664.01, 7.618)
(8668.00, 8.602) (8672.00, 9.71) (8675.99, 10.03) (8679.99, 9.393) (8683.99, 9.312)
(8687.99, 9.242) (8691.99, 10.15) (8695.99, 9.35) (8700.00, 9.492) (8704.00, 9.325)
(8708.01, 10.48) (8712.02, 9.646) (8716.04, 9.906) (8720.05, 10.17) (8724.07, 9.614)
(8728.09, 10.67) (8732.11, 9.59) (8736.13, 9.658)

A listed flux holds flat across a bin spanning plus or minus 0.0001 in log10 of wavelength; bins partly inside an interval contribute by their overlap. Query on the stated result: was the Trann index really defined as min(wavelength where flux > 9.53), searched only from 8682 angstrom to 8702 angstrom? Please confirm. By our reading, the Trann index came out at 8691.99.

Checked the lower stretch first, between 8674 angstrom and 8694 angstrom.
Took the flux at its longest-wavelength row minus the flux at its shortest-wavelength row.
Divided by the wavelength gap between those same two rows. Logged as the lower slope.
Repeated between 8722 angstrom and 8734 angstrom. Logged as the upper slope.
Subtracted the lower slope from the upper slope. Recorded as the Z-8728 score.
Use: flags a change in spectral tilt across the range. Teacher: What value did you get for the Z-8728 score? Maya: -0.010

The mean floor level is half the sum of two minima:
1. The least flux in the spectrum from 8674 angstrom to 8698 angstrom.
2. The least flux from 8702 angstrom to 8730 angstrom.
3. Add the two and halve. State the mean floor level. 9.3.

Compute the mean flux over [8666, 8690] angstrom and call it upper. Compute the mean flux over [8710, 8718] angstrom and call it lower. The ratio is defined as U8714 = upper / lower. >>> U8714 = 0.960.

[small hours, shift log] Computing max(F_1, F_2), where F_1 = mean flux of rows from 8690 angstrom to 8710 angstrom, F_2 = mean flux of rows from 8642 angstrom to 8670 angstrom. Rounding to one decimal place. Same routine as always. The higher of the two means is 9.8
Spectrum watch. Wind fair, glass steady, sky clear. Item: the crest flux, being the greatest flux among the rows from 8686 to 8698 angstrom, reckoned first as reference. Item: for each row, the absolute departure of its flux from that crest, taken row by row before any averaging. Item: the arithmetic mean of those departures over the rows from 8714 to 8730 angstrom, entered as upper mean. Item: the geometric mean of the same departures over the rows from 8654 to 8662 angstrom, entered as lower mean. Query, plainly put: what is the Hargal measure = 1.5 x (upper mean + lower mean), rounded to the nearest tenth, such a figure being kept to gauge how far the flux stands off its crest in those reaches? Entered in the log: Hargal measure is 3.0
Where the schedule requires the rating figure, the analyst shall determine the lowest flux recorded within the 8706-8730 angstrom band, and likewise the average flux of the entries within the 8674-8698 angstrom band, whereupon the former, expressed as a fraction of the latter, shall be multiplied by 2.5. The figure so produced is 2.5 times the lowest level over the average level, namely 2.51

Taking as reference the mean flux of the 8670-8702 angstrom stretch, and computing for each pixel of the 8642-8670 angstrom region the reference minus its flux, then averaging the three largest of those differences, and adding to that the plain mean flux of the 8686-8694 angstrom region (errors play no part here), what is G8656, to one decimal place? 11.2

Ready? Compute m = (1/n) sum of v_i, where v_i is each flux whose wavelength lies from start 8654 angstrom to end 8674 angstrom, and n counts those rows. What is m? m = 8.57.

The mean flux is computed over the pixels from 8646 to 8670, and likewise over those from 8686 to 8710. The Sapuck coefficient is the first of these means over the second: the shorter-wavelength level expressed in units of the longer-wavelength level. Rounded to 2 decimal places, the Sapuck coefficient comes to 0.90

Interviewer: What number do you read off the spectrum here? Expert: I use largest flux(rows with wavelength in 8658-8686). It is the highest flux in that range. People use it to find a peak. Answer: 10.03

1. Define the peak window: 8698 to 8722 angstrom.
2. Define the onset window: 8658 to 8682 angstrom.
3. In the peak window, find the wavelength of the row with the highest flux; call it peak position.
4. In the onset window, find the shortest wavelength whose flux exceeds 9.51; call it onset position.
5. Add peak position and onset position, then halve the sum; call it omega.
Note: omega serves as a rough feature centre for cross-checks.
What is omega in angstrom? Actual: 8690.0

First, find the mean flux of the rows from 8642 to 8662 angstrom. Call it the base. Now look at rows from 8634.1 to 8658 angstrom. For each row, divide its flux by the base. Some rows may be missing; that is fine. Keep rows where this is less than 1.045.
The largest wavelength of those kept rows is 8656.04 angstrom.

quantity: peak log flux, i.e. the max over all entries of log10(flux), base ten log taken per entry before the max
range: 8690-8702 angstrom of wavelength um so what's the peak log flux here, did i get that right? 1.01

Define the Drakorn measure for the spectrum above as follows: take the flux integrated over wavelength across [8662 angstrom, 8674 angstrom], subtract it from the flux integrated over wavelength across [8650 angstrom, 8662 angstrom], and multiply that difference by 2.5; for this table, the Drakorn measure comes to 4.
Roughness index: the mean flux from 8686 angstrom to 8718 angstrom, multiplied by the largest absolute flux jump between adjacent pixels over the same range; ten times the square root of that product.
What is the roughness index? 33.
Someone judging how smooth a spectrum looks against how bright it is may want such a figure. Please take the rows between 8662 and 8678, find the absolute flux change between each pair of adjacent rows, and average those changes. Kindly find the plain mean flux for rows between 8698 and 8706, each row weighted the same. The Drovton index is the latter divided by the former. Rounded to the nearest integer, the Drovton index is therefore 12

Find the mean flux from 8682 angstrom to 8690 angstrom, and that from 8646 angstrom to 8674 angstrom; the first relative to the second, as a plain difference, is 0.43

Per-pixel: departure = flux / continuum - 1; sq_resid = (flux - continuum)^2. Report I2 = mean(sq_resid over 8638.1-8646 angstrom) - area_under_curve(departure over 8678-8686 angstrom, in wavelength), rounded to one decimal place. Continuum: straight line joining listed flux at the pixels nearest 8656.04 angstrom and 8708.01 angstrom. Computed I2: 1.8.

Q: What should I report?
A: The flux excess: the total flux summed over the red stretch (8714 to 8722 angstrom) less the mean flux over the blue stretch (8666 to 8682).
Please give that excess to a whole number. 11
